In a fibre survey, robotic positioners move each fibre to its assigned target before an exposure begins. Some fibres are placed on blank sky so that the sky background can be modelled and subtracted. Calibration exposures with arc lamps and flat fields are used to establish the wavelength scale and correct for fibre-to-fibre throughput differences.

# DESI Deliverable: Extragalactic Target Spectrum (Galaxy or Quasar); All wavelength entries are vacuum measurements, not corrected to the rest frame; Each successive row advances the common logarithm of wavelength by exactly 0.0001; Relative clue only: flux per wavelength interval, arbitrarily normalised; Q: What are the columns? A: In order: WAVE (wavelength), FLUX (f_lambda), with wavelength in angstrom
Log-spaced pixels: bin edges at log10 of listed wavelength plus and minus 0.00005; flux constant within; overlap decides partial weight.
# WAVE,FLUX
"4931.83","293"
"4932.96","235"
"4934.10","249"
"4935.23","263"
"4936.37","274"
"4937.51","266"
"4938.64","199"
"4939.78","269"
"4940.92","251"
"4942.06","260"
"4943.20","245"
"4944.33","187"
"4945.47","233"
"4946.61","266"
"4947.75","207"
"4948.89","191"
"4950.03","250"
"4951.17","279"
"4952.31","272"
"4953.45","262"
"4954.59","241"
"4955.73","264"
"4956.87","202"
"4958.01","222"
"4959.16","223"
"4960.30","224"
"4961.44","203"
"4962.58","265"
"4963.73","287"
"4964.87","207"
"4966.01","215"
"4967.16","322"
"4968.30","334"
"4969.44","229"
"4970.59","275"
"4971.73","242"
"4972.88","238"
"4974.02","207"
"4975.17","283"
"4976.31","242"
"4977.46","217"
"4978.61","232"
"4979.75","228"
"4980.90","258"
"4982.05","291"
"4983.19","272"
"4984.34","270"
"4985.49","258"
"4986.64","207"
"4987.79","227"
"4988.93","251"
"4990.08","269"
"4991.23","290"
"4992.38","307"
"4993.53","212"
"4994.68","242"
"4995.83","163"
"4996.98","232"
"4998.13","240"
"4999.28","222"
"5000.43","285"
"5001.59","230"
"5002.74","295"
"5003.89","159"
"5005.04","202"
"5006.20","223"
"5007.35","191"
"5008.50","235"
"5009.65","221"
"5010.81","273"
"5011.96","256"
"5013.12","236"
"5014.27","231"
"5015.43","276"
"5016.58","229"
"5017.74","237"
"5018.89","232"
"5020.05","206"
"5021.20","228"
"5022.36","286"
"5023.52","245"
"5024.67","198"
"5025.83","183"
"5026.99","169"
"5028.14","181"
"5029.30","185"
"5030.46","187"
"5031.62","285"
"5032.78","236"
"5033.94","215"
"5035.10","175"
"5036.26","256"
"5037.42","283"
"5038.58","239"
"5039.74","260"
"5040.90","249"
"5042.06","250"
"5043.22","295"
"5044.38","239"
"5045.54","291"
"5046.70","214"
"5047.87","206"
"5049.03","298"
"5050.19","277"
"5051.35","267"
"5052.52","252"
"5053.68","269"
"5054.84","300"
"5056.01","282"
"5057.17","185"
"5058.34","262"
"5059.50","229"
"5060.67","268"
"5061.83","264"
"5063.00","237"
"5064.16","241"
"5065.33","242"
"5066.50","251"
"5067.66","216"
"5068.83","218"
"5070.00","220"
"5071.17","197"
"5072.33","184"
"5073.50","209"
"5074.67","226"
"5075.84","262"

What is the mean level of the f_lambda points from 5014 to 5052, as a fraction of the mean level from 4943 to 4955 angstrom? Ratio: 0.99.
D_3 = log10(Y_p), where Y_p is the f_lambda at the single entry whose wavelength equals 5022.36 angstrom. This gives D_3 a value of 2.456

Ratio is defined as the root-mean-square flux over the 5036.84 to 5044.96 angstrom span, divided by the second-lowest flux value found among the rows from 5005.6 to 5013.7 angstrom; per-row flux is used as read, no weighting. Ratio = 1.18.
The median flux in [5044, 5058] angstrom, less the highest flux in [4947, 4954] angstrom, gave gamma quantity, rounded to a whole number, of -11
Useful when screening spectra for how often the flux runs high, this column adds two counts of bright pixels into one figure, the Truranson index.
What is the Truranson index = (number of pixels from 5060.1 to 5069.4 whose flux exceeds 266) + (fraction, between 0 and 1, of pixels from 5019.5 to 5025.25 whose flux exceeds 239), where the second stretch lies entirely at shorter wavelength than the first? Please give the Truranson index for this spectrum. 1.4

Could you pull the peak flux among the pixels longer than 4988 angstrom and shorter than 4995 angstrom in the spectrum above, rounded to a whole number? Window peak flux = 307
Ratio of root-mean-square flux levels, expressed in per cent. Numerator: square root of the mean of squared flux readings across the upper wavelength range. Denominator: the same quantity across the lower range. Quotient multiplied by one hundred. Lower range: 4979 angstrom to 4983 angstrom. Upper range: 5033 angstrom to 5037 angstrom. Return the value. 84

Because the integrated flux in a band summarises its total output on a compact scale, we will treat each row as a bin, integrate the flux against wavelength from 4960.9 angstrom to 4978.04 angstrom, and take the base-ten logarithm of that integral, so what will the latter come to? 3.63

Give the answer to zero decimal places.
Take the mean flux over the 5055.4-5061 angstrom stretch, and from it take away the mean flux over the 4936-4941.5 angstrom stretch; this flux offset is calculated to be -7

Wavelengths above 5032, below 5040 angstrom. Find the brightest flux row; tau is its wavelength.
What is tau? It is 5037.42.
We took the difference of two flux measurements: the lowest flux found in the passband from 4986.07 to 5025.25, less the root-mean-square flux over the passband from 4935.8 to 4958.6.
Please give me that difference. -85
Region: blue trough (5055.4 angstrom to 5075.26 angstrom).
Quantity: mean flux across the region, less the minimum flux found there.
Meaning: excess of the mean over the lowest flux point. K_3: 47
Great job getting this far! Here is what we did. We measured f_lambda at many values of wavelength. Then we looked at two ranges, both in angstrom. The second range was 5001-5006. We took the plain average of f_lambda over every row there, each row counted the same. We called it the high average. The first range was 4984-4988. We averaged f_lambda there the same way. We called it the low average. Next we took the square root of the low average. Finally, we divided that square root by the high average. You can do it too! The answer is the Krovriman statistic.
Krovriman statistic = 0.070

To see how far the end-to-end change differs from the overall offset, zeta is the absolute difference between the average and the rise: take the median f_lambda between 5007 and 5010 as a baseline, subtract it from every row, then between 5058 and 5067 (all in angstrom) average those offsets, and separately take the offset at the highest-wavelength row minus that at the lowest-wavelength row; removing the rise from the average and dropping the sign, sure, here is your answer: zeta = 39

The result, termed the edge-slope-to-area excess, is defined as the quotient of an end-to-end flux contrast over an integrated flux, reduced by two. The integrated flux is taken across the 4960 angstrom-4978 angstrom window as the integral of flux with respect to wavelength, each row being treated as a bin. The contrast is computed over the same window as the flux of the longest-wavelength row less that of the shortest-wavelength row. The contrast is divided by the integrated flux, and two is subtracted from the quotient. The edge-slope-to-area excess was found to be -2.002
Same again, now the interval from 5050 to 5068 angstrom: -2.013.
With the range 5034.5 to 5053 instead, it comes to -1.984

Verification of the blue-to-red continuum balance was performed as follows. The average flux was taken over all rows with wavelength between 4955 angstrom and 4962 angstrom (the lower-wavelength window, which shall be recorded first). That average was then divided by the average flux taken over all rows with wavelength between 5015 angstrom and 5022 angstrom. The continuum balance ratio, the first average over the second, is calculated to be 0.95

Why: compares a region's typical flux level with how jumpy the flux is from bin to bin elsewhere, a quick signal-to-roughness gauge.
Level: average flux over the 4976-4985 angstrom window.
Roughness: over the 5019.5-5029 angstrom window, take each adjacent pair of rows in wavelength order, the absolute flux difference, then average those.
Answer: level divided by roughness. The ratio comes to 8.4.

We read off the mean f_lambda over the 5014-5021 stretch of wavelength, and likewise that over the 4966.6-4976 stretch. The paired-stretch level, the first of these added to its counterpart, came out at 501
